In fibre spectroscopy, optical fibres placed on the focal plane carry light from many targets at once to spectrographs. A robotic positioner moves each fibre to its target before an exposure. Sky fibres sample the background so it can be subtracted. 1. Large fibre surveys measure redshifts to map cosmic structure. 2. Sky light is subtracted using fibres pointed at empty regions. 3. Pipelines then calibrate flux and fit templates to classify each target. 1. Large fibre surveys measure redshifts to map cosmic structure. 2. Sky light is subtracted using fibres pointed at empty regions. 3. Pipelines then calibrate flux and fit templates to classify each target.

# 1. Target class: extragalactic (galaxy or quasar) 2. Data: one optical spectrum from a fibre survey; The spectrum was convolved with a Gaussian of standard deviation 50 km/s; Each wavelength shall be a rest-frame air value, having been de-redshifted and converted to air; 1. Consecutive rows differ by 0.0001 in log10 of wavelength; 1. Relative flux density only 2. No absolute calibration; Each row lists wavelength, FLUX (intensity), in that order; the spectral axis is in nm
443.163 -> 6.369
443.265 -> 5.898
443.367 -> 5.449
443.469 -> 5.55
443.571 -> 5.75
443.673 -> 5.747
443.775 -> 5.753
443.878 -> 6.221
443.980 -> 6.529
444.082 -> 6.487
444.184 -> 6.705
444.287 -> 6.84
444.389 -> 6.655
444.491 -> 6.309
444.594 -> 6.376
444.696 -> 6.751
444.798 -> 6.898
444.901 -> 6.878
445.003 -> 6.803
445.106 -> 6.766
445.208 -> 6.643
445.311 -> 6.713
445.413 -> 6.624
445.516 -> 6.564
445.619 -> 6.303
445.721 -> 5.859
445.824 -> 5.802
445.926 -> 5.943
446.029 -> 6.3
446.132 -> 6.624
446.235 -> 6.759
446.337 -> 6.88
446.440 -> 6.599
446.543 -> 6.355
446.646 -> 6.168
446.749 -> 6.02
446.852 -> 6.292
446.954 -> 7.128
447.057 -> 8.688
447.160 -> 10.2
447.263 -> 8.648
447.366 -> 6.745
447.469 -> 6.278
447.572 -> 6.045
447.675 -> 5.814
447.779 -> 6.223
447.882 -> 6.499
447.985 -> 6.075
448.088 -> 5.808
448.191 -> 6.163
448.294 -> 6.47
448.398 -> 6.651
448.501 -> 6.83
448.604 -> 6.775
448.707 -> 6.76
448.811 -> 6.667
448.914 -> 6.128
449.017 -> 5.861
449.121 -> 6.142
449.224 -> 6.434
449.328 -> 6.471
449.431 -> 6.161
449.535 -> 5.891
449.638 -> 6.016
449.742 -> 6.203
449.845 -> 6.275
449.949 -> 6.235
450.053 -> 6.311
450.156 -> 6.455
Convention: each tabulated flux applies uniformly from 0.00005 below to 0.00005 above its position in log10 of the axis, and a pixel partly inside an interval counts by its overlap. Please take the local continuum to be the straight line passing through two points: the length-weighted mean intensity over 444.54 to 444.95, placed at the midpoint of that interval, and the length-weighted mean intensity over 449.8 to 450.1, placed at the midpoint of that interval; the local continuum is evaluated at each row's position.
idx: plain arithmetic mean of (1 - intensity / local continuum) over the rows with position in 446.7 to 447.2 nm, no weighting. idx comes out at -0.176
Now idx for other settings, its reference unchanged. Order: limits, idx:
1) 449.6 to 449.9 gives 0.018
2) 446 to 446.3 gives 0.005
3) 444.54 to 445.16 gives -0.006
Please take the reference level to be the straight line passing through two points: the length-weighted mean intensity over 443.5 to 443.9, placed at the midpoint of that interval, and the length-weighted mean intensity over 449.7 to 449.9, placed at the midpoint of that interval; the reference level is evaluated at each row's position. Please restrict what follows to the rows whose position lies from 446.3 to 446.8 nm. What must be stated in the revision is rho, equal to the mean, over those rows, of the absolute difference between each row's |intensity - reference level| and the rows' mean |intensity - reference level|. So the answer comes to 0.27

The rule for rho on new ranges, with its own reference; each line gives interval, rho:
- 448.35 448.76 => 0.05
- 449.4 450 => 0.11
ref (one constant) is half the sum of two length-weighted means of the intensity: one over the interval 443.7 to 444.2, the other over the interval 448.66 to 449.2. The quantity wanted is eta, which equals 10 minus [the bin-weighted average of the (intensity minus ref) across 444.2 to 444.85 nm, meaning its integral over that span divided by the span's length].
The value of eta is 9.7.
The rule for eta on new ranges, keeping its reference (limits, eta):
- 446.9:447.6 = 8.6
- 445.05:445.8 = 9.8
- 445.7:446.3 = 10.1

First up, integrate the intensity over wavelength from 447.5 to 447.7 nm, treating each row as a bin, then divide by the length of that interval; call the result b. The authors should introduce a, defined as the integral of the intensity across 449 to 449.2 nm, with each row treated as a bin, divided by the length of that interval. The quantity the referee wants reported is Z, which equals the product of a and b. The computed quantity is 36.4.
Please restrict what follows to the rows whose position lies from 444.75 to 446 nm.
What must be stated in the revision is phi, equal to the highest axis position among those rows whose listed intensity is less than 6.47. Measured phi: 445.926 nm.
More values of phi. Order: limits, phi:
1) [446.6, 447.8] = 447.779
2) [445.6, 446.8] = 446.749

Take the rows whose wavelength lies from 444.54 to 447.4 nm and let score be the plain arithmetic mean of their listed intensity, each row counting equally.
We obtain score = 6.8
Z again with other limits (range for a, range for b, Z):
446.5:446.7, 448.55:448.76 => 42.2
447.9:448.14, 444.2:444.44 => 40.6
